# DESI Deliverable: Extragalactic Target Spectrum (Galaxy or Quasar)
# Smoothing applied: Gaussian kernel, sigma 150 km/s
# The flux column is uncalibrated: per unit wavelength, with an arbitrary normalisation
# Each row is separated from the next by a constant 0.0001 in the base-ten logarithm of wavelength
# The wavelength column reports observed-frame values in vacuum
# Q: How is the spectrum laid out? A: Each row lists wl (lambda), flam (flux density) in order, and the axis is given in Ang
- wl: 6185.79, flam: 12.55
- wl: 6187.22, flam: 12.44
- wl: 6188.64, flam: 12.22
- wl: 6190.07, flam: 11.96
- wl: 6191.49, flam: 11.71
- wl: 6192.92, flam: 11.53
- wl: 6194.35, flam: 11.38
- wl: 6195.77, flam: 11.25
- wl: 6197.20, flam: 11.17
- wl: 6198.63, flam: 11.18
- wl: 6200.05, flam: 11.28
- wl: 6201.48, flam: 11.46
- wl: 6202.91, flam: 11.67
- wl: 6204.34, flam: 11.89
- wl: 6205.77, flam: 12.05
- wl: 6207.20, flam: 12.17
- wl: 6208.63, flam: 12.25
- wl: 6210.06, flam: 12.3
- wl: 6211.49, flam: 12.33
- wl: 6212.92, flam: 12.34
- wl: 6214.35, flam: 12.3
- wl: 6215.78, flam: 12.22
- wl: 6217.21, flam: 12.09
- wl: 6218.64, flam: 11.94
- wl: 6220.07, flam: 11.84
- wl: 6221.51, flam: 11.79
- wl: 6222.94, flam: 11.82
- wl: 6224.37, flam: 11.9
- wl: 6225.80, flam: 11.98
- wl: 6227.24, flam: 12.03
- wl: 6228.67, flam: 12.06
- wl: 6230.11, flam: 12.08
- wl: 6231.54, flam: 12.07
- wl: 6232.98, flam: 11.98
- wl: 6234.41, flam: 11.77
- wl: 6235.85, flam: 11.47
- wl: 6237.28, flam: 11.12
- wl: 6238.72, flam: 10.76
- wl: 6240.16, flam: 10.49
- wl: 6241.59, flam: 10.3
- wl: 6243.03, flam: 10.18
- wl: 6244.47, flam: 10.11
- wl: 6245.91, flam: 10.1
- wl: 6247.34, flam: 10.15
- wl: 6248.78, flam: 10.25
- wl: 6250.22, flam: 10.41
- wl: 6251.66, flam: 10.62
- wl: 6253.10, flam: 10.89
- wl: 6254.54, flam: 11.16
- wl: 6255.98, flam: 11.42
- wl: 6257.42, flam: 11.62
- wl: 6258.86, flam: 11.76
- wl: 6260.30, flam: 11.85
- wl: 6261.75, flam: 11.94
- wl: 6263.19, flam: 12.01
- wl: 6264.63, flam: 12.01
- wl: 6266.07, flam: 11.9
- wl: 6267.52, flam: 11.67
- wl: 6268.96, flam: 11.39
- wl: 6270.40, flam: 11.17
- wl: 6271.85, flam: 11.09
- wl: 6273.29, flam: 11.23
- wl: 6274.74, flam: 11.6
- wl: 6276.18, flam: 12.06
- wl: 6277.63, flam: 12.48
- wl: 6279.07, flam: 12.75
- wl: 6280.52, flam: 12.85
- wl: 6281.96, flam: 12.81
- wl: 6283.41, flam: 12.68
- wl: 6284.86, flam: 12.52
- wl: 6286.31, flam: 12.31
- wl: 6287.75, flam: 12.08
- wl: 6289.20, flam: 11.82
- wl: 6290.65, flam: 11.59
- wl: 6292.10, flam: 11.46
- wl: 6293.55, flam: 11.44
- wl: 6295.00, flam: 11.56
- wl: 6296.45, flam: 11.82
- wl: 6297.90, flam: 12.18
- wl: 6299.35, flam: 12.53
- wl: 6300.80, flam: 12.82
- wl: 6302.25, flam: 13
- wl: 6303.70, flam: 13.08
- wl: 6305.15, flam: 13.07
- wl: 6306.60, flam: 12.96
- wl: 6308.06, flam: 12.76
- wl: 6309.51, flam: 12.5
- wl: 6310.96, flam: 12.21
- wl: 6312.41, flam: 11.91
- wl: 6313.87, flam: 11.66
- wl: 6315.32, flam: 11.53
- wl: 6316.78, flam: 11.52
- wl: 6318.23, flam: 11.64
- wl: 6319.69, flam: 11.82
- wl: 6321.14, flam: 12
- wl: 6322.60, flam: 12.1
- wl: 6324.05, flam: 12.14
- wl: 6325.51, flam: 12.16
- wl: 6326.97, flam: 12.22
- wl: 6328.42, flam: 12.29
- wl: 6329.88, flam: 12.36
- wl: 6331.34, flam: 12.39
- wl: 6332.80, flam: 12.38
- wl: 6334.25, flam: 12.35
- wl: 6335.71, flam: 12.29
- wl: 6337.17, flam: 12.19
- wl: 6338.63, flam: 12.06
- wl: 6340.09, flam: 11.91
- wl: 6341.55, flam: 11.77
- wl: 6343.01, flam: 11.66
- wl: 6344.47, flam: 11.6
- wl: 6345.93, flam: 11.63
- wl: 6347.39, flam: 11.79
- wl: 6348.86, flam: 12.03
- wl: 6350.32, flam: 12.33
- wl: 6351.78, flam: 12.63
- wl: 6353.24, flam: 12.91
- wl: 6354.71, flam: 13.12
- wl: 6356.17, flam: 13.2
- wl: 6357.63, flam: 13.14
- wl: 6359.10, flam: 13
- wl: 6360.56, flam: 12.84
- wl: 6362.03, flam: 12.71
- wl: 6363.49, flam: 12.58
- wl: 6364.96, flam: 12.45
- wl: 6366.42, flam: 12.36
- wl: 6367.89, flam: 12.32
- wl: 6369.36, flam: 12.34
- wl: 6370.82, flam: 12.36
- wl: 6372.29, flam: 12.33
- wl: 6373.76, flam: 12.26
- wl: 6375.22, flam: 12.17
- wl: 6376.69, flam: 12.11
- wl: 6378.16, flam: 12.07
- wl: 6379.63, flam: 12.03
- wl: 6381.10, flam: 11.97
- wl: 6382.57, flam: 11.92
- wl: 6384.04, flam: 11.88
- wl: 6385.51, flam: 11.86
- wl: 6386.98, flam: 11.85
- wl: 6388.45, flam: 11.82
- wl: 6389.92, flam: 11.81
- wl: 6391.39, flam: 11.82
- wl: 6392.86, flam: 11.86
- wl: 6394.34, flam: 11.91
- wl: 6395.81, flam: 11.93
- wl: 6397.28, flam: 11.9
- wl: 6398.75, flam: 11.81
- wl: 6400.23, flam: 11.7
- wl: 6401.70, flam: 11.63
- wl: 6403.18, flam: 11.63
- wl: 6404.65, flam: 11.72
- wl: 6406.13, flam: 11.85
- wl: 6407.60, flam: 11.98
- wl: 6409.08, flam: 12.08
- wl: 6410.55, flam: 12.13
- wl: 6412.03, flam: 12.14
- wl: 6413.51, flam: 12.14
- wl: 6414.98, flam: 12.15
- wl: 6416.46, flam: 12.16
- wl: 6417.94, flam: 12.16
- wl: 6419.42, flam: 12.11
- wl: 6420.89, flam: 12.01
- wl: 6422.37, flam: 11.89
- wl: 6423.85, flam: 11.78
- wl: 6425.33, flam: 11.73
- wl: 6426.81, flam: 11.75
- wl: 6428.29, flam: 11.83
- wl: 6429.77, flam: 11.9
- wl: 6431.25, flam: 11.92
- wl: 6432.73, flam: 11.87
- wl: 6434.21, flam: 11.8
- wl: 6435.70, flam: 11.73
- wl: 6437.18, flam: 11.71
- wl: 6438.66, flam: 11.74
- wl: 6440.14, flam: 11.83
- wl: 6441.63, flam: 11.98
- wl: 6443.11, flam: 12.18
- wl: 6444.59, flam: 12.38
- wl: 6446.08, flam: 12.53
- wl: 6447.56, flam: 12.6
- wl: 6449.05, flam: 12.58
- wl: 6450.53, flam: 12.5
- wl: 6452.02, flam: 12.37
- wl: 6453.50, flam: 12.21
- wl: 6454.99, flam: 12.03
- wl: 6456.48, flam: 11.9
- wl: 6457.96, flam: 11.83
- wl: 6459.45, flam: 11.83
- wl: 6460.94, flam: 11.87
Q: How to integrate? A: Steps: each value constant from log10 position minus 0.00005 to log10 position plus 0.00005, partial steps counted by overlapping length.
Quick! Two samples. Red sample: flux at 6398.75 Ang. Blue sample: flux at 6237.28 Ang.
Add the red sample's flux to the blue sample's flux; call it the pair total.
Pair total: 22.93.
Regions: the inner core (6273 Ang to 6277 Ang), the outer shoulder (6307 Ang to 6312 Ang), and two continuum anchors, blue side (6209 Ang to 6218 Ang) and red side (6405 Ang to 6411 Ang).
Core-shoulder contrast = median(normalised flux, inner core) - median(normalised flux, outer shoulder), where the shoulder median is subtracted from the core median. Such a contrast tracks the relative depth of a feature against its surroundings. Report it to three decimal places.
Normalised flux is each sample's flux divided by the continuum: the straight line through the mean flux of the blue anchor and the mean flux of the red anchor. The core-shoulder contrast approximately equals -0.078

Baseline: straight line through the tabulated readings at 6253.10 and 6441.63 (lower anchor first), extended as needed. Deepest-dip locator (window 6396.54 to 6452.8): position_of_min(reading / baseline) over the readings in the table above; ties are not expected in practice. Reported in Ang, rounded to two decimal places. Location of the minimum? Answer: 6437.18 Ang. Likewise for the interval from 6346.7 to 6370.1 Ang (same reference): 6347.39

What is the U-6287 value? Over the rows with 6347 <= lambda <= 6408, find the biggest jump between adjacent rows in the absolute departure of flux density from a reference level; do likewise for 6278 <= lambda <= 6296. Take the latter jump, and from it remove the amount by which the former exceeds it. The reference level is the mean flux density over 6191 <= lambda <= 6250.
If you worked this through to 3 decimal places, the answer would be 0.220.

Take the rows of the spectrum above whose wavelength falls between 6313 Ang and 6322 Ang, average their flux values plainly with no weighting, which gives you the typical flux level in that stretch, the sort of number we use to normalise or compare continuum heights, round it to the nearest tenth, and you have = 11.7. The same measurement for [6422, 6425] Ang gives 11.8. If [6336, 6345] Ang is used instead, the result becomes 11.9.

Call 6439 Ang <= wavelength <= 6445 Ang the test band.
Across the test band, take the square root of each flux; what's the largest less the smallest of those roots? 0.079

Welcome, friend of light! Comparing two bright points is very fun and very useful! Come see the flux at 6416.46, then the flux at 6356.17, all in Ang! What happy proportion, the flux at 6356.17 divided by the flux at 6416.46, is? 1.09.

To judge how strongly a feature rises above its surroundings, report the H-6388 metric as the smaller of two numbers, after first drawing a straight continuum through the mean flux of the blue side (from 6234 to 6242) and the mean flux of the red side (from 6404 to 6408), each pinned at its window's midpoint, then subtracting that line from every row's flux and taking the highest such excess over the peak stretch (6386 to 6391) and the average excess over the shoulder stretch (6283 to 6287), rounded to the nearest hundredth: 0.10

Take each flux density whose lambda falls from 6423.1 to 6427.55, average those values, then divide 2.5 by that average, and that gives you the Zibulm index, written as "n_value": 0.213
